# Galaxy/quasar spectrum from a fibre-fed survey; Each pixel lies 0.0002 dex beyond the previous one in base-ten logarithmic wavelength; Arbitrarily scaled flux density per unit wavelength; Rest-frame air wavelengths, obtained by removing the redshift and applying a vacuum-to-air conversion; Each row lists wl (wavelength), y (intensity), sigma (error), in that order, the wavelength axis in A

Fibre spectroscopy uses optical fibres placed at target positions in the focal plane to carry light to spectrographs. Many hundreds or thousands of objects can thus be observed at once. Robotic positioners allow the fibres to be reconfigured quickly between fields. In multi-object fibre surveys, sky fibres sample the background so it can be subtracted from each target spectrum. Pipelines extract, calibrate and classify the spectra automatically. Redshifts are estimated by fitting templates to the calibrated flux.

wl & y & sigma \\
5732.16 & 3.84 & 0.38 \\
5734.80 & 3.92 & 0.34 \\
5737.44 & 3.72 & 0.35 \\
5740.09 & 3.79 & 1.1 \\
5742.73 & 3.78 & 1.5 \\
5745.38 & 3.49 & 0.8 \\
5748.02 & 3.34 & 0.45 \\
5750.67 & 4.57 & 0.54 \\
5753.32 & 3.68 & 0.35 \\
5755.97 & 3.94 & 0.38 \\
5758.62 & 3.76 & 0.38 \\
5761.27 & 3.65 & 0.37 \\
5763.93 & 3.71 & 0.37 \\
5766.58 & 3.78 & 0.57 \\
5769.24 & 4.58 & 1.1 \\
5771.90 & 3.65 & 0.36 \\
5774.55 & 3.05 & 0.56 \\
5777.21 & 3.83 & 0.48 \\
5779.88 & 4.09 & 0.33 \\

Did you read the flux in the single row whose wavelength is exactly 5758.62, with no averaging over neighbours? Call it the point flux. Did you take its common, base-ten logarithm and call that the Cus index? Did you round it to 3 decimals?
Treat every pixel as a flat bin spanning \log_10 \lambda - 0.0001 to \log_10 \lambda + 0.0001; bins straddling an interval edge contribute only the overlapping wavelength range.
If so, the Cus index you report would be 0.575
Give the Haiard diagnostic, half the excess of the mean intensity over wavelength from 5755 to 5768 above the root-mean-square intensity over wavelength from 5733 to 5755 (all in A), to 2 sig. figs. -0.017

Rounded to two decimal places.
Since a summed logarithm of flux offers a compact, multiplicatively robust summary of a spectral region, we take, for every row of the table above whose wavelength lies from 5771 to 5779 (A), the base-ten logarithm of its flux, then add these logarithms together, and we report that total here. 1.63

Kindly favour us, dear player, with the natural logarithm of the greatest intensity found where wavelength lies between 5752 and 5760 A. 1.37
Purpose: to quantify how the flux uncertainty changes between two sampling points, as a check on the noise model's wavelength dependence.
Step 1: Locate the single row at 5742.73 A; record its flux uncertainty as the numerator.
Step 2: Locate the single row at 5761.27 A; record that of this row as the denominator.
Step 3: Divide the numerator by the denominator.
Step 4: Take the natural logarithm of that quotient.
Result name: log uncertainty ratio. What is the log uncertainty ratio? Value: 1.4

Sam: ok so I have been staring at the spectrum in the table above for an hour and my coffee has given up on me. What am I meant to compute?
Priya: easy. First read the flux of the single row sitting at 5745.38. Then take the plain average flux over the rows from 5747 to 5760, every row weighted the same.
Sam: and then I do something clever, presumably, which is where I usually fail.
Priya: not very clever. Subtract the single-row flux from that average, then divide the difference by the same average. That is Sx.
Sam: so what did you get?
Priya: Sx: 0.10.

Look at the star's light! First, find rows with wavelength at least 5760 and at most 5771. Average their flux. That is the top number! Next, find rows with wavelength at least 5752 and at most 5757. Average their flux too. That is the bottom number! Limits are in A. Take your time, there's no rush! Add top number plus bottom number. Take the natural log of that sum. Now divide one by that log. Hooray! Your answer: 0.489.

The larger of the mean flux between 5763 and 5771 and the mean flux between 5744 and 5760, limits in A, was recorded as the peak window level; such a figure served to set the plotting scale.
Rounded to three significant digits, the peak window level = 4.02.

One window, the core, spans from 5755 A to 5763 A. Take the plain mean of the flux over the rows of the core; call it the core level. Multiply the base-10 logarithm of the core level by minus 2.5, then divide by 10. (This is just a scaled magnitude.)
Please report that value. -0.144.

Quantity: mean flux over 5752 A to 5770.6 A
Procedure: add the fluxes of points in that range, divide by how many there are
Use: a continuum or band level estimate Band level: 3.87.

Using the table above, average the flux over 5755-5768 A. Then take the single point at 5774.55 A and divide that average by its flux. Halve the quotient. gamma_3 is 0.618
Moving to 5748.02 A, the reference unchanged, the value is 0.564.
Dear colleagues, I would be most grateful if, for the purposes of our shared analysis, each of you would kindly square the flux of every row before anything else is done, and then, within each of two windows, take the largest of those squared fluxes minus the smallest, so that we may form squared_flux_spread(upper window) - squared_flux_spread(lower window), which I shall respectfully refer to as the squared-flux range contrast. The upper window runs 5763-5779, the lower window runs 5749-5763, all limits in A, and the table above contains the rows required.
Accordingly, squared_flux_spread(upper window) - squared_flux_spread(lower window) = 4.1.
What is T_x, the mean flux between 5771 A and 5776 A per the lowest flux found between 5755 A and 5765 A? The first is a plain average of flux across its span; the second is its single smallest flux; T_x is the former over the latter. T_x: 0.92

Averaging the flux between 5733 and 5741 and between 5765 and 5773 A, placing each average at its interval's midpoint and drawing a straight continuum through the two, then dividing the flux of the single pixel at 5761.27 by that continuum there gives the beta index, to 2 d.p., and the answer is 0.92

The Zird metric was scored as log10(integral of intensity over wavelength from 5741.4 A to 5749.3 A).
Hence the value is 1.45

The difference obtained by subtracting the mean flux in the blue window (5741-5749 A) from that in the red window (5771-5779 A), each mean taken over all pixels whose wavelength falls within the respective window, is -0.03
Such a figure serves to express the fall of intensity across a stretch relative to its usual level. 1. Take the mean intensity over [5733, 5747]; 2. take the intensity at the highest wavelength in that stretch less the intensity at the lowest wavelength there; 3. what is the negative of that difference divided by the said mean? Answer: 0.115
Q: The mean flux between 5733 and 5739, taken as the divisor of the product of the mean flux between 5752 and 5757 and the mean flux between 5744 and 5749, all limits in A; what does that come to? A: 3.4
